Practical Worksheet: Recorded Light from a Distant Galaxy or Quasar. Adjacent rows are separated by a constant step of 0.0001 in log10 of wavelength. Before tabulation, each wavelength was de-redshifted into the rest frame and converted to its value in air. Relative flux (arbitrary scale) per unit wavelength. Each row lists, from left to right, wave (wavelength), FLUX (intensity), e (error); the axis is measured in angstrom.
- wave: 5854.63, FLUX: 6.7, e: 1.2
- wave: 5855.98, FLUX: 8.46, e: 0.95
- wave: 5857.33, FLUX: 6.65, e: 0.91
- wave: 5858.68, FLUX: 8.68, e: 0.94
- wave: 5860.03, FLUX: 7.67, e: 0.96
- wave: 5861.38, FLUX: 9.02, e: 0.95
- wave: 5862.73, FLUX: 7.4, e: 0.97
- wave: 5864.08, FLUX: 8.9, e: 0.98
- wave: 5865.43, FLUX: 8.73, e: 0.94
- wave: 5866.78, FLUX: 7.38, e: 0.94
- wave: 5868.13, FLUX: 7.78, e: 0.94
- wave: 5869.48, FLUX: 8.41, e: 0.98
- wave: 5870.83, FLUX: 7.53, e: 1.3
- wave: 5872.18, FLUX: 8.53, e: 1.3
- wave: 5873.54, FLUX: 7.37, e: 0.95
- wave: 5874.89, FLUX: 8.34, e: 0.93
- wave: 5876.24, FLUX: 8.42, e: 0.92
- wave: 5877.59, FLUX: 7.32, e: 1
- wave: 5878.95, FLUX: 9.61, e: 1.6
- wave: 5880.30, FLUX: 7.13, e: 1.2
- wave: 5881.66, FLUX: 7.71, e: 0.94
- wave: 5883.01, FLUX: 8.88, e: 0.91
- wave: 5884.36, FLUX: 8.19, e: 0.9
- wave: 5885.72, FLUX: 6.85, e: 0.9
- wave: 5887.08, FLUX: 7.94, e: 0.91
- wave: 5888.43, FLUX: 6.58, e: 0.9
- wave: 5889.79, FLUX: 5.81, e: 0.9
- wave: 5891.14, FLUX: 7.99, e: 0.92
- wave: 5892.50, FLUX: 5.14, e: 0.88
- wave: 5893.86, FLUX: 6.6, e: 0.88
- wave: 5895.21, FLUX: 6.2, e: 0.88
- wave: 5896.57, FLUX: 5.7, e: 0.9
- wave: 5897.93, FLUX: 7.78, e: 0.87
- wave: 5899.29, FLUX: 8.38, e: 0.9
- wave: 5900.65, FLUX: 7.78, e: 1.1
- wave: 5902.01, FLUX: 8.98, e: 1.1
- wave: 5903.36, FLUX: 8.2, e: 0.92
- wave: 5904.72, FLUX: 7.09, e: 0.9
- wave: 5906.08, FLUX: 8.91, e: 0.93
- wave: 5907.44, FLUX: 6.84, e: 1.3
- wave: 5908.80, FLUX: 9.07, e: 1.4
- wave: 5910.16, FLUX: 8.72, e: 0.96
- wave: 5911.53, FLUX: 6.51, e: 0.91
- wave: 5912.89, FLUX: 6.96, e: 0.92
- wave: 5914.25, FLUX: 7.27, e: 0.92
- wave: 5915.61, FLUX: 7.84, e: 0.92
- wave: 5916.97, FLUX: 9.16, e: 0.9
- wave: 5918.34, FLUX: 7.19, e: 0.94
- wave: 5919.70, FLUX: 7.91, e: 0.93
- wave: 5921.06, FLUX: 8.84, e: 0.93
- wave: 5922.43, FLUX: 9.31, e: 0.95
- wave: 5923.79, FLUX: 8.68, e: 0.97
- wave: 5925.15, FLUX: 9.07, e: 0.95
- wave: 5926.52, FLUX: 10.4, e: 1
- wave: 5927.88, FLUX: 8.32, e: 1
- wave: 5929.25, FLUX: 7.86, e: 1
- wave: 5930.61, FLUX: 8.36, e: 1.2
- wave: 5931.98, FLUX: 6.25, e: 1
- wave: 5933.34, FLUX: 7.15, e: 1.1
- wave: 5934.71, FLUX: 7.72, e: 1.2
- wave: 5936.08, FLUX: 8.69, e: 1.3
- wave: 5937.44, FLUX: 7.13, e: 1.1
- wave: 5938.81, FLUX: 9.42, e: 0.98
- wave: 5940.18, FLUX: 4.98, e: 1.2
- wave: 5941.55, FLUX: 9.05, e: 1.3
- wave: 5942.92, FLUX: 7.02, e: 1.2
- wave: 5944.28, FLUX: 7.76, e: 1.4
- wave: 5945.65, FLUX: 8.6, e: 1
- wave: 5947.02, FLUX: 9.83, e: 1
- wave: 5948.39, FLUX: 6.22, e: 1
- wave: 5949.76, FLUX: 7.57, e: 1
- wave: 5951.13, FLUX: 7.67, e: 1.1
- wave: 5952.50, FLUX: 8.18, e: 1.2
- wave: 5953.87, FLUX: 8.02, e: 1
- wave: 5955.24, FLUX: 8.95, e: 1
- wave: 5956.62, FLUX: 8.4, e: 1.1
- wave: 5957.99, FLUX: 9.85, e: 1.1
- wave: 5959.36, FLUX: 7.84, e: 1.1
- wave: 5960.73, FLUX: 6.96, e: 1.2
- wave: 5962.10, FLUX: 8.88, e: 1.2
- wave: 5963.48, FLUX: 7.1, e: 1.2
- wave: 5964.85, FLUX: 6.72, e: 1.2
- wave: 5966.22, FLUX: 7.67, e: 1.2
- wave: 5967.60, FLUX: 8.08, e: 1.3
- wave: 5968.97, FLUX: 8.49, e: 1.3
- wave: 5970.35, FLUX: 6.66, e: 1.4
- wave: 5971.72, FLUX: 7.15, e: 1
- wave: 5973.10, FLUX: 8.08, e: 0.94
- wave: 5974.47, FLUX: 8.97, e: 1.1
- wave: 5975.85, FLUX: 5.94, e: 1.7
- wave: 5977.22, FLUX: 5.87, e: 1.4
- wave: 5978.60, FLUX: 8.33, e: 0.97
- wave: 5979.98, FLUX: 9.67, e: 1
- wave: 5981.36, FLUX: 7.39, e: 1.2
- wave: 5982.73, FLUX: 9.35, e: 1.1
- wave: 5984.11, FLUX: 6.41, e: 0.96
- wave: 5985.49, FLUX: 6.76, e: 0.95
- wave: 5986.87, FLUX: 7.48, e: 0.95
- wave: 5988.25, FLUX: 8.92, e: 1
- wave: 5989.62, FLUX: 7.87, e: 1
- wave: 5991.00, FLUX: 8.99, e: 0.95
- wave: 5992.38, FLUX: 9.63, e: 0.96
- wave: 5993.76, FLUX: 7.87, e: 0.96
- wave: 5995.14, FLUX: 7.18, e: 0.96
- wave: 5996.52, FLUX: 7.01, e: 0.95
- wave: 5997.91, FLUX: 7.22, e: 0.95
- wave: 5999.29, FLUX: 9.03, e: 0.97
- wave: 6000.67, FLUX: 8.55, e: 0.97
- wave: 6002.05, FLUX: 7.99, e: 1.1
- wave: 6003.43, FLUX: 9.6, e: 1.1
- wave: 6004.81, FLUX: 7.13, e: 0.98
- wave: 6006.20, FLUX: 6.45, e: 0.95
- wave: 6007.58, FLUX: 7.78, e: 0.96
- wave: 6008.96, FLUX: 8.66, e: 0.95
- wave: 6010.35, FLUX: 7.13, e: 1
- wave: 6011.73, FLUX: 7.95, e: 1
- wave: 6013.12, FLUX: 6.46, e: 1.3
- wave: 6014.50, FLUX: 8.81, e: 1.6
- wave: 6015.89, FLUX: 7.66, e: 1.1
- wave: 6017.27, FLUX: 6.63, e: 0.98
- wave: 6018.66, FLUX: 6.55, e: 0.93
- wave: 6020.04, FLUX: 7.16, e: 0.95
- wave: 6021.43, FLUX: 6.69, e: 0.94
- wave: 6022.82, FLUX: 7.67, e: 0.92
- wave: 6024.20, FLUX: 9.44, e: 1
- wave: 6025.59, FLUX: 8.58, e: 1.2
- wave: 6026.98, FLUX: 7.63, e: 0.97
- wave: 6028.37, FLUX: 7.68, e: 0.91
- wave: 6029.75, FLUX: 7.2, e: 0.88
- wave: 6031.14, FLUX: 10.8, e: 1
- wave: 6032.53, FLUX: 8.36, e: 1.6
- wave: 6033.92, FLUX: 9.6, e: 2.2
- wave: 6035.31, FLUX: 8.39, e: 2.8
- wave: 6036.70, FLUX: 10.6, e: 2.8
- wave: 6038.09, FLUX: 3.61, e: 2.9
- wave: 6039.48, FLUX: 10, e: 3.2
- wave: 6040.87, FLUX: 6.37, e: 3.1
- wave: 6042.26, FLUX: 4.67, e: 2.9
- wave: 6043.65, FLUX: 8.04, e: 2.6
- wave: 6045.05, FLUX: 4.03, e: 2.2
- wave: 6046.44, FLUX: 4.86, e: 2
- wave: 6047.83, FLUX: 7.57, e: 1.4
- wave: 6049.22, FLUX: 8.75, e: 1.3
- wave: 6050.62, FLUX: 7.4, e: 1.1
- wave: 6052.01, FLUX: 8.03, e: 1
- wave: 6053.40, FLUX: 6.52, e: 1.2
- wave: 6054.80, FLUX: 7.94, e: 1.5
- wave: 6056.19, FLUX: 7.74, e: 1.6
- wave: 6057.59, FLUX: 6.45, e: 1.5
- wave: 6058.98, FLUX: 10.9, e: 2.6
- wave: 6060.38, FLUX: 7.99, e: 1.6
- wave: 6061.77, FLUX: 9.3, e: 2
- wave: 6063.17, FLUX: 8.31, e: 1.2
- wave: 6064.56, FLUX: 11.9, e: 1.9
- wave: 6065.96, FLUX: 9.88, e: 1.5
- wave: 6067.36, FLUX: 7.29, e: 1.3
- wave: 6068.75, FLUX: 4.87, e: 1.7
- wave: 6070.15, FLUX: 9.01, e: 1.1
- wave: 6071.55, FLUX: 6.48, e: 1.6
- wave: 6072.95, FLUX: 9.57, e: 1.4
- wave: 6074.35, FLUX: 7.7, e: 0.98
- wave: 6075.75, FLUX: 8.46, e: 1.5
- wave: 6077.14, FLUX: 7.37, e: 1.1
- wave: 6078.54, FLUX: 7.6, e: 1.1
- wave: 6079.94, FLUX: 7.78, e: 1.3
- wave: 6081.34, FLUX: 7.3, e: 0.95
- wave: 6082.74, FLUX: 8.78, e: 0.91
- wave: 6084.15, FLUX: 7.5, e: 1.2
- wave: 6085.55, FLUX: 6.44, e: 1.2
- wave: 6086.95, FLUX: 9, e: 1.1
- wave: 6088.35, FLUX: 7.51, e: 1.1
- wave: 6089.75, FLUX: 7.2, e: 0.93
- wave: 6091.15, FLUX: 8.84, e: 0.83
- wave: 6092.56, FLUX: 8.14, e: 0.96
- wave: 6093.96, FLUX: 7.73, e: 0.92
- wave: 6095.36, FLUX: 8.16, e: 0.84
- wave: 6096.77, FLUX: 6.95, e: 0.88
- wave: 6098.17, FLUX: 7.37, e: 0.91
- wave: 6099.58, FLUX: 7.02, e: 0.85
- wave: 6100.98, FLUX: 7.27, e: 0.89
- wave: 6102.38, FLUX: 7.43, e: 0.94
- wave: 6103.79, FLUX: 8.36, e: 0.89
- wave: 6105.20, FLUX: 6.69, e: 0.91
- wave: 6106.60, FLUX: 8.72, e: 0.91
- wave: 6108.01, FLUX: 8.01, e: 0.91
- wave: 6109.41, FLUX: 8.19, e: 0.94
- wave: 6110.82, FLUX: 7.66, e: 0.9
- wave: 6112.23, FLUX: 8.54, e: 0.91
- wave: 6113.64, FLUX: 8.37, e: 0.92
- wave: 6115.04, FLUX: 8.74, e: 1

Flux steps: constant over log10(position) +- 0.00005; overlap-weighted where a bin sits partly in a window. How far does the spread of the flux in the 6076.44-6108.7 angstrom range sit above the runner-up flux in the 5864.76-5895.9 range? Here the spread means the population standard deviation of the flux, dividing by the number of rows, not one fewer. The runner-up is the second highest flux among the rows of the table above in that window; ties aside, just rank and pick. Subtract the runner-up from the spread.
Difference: -8.20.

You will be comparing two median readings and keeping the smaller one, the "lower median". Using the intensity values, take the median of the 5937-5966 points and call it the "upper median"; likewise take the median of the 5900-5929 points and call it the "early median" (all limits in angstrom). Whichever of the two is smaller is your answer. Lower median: 7.84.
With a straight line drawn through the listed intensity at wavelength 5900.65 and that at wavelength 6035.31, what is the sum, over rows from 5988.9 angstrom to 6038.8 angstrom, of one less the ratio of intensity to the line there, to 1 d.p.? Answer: 1.6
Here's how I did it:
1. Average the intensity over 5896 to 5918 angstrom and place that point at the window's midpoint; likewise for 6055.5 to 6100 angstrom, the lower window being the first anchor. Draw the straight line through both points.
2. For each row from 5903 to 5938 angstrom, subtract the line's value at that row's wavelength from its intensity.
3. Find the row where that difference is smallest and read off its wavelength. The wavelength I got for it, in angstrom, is 5931.98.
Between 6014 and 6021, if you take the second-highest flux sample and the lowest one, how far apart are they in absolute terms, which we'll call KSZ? 1.1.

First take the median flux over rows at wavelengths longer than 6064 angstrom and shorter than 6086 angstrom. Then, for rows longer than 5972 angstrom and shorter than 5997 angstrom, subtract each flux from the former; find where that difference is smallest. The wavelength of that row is 5979.98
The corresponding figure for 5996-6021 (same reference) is 6003.43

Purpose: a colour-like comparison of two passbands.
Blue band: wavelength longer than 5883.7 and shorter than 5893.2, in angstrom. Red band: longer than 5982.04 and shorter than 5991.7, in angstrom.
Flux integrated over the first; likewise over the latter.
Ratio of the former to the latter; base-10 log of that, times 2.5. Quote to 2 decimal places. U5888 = -0.17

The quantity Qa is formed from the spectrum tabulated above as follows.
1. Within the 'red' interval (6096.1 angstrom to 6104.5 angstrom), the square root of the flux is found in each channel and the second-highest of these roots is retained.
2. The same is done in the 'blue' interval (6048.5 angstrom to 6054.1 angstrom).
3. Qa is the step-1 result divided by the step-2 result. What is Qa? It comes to 0.96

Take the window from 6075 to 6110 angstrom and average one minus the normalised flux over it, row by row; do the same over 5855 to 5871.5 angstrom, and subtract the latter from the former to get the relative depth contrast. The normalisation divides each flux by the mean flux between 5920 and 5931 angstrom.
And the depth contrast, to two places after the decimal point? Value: 0.03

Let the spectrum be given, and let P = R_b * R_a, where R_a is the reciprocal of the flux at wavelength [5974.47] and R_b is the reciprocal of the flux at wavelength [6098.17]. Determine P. 0.0151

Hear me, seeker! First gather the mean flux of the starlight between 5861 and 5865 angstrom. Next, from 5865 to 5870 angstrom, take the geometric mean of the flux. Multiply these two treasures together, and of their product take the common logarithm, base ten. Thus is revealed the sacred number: 1.83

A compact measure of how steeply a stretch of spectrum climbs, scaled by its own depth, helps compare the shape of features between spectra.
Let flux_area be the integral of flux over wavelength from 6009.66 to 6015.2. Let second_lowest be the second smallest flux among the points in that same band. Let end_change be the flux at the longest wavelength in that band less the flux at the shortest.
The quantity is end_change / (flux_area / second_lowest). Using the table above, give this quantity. 0.3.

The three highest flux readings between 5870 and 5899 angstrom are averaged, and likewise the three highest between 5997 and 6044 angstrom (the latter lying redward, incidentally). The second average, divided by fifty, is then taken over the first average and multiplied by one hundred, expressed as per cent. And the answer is 2.3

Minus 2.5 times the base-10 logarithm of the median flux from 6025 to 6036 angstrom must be -2.31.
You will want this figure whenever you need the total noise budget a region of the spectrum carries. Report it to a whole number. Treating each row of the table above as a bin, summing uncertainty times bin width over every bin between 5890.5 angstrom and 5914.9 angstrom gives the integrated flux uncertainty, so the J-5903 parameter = 24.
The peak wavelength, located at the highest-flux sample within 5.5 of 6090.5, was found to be 6086.95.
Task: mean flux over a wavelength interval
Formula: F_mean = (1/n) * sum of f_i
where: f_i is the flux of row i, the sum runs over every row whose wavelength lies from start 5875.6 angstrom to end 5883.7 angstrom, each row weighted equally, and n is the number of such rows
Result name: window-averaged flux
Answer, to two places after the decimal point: 8.18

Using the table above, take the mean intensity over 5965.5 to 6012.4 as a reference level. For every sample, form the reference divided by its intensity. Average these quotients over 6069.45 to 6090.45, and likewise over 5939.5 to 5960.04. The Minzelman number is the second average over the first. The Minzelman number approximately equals 1.00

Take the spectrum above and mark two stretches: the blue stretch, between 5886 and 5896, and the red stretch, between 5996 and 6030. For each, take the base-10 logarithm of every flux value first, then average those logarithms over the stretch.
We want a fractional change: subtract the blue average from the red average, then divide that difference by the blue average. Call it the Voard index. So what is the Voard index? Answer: 0.084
